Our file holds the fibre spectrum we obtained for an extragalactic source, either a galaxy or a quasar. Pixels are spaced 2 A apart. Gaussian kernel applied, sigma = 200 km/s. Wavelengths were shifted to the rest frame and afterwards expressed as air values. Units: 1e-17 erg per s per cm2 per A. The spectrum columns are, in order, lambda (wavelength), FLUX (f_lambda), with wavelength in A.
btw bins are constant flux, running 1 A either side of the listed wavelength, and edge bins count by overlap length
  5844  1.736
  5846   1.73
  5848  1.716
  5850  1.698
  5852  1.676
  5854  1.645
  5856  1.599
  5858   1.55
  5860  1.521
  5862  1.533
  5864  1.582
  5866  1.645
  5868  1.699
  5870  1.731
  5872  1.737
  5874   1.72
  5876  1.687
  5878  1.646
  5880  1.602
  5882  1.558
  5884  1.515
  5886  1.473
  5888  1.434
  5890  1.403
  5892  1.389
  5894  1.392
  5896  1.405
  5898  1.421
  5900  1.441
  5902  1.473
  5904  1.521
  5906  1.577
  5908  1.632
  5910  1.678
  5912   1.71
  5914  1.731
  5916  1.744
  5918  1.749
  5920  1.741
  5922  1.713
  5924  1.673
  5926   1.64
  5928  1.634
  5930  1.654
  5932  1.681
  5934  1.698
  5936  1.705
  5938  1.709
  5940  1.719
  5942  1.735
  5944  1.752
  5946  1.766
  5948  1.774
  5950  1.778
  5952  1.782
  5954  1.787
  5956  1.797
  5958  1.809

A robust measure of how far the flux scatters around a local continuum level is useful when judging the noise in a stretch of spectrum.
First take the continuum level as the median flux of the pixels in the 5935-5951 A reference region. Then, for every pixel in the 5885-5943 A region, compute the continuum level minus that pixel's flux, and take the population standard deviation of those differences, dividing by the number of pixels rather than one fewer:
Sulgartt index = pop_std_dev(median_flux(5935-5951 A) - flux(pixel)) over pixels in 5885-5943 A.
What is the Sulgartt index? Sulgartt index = 0.13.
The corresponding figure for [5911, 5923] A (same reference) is 0.02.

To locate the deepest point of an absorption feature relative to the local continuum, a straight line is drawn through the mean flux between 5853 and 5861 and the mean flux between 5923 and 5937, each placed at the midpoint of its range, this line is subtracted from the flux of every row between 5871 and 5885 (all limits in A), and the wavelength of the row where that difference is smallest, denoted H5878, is 5884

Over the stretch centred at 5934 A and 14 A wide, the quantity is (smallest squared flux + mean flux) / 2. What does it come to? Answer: 2.18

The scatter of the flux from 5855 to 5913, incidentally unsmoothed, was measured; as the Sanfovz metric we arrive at 0.11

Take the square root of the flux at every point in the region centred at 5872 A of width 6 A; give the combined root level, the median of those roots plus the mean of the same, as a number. 2.63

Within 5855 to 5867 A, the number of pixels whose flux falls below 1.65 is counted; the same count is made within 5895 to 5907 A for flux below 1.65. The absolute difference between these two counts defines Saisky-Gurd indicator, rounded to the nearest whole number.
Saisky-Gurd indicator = 0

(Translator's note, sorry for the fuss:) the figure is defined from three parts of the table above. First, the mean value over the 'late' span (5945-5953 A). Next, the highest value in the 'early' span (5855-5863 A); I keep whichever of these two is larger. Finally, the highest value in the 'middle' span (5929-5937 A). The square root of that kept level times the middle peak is 1.74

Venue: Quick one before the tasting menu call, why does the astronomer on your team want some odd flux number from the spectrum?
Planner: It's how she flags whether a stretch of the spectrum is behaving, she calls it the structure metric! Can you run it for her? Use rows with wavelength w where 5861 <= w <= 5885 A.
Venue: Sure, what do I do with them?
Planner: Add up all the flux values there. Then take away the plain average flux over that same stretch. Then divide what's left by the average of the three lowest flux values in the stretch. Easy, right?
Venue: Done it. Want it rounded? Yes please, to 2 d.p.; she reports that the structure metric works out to 11.73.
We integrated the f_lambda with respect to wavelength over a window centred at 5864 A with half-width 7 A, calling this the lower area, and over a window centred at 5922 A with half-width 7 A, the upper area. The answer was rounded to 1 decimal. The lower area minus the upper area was -1.3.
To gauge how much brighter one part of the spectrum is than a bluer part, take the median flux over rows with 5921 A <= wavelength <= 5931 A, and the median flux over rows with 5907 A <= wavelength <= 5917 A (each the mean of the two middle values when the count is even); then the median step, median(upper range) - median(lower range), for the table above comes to -0.06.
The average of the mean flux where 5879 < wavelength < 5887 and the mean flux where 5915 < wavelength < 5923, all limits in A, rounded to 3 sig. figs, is 1.64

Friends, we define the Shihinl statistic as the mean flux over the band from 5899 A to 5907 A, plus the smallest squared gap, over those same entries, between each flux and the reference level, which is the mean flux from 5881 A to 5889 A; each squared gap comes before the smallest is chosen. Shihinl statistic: 1.50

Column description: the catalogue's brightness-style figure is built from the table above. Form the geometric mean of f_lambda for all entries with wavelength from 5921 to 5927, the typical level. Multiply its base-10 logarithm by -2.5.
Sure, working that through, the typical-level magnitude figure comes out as -0.56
